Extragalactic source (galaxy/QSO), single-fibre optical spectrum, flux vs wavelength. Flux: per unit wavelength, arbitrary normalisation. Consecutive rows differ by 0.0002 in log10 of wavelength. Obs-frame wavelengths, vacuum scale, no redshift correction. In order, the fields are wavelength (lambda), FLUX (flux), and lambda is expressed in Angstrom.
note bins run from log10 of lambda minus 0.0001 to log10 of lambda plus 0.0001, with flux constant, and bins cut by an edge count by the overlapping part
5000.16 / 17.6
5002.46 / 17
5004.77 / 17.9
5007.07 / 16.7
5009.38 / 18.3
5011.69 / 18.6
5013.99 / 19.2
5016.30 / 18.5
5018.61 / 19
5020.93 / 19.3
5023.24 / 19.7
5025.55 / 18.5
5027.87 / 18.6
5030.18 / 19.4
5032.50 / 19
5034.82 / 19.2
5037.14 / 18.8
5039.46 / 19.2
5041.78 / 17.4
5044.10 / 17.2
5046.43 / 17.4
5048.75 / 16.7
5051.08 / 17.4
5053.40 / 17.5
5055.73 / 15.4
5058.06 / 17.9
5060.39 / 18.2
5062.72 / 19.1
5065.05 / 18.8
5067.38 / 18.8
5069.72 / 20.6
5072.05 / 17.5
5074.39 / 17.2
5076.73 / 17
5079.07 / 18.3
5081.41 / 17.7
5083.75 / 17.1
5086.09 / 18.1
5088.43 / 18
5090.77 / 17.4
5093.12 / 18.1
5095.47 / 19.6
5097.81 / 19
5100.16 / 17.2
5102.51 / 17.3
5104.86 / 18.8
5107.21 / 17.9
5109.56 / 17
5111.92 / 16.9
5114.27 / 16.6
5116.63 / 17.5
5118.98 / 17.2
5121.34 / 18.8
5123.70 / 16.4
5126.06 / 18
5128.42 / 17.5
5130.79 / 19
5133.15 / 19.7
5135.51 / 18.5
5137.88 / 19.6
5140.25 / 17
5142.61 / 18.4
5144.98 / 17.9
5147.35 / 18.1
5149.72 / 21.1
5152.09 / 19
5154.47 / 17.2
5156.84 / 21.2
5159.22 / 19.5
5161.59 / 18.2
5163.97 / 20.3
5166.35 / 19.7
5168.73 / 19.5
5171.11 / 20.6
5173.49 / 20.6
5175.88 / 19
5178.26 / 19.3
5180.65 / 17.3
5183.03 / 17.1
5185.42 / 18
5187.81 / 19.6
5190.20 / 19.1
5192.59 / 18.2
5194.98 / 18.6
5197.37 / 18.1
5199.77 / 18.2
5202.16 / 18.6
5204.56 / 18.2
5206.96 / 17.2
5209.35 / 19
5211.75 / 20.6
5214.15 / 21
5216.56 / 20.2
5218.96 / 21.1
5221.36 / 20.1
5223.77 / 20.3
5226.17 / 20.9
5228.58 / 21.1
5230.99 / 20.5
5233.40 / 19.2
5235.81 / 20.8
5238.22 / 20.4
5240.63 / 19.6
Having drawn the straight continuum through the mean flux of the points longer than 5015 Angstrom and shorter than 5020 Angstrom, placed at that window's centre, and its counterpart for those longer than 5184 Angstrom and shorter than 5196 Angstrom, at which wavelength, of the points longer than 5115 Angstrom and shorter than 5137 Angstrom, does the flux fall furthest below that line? 5123.70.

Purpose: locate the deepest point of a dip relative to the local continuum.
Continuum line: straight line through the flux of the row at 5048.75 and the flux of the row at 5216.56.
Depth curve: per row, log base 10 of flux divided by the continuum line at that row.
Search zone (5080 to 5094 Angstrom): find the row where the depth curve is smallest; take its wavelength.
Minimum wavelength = 5083.75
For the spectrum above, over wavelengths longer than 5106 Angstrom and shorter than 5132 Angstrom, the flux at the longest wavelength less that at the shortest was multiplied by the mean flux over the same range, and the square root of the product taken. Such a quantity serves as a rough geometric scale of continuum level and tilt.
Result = 4.4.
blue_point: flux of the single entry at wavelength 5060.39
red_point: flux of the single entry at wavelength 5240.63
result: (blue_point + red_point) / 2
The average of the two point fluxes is 18.9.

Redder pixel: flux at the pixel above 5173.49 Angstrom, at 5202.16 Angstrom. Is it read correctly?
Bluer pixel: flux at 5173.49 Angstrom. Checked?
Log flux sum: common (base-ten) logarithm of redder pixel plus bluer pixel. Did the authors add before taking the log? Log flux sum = 1.59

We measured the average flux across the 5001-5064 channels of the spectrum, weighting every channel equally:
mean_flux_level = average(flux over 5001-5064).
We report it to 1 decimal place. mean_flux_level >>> 18.2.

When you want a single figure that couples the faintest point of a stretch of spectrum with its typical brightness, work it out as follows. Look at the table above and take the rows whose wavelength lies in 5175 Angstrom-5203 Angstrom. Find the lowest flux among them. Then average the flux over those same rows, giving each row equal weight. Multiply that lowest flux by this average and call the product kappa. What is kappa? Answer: 315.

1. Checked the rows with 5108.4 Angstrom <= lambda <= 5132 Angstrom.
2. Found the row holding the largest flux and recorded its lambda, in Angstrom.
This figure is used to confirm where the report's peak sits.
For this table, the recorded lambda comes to 5130.79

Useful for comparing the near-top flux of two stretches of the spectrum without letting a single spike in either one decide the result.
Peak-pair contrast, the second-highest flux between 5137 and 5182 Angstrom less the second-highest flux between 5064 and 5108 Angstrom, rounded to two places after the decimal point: 1.50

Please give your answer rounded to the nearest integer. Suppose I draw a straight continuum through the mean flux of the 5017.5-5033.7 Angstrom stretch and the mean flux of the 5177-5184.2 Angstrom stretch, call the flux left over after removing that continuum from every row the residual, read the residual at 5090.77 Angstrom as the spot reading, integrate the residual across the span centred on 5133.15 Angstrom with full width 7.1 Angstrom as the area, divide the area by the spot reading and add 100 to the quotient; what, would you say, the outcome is 95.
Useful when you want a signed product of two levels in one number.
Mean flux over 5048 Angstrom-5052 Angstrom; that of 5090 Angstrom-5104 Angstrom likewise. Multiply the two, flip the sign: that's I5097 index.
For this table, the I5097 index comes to -309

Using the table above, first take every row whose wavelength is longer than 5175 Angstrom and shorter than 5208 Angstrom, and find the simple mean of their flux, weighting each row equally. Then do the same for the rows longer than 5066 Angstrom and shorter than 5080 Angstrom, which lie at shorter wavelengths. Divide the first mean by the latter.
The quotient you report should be 1.005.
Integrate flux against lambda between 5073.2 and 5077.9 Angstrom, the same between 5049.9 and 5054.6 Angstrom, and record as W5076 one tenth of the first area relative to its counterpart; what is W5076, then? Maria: 0.098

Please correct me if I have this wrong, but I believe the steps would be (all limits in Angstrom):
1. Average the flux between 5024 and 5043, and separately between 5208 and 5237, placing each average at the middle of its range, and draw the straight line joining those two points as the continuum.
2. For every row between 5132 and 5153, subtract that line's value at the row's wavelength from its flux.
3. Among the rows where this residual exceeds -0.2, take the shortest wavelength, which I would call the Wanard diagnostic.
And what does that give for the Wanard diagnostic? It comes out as 5133.15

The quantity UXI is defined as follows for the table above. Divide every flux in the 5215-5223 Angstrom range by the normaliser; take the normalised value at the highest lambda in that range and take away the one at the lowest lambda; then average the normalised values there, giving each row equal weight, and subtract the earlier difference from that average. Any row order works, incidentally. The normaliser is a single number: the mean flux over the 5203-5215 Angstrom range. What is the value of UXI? 1.07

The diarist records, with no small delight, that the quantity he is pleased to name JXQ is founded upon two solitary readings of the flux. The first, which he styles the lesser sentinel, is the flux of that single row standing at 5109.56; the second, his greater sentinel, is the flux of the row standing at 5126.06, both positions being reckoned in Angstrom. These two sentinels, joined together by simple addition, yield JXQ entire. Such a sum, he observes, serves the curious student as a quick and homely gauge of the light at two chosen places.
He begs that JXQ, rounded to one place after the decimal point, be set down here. 35.0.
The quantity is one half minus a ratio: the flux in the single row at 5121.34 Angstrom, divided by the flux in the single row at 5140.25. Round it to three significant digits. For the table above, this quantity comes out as -0.606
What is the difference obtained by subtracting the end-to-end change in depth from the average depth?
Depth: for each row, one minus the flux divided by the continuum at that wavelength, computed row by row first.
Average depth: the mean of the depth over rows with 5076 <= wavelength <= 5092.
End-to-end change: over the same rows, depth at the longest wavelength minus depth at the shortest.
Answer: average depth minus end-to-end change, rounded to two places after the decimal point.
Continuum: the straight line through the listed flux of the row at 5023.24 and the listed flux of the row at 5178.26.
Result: 0.12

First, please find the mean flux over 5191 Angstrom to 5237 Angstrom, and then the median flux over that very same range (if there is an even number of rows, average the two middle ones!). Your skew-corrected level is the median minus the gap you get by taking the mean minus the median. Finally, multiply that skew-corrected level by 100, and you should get 2063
